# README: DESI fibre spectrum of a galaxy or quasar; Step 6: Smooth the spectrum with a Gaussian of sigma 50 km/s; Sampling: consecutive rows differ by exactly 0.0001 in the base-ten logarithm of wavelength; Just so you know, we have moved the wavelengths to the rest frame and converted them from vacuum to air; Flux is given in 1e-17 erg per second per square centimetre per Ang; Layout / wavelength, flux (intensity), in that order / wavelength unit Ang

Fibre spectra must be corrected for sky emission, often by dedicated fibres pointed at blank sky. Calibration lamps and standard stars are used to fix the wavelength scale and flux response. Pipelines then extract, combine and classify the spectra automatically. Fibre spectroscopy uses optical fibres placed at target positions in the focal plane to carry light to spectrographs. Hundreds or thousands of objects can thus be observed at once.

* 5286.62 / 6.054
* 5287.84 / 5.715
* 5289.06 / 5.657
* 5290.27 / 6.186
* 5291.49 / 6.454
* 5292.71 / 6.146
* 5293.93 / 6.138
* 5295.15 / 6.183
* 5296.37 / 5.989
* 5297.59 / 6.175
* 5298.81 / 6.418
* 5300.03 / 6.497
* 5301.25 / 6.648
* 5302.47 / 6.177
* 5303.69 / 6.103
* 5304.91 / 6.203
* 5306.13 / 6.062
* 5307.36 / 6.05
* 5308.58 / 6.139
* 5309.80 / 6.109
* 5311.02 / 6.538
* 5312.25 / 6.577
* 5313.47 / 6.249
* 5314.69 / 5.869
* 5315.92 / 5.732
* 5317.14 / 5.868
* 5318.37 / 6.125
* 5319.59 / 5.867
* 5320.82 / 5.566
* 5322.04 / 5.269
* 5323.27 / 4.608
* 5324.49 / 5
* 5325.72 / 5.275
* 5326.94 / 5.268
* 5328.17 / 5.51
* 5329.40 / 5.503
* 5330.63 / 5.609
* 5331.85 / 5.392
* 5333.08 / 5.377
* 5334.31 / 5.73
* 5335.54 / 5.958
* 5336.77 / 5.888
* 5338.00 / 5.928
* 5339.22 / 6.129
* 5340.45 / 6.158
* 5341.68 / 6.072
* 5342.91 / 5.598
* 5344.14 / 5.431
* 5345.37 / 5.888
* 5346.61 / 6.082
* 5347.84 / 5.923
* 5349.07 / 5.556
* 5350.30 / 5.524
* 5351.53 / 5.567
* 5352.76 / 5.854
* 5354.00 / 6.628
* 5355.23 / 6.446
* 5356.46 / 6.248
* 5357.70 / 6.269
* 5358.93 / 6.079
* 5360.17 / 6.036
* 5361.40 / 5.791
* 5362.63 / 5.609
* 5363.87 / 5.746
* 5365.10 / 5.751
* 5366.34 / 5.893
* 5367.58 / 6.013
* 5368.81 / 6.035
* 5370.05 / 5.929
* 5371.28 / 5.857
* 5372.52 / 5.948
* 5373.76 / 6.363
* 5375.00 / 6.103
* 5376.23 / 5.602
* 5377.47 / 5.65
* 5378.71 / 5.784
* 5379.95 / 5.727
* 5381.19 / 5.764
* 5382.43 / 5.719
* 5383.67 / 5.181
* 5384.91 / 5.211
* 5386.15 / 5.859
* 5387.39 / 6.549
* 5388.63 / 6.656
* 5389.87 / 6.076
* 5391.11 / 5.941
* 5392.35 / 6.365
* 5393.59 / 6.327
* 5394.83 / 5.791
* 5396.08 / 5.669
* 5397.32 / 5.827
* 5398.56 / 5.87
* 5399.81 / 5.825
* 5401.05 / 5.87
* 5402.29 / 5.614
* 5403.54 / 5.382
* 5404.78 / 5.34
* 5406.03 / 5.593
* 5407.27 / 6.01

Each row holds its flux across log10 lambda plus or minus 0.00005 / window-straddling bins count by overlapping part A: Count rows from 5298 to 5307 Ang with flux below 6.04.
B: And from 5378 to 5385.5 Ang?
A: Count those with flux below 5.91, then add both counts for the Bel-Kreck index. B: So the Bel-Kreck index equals 6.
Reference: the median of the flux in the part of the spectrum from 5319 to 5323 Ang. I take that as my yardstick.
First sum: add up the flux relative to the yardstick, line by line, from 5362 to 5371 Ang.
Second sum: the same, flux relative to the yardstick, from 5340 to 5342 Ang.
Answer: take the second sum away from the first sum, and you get 5.2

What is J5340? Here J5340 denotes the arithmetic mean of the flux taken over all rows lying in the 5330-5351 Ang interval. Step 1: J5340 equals 5.78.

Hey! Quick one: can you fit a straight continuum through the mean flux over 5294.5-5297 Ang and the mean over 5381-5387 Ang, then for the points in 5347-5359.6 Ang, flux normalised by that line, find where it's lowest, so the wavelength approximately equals 5350.30 Ang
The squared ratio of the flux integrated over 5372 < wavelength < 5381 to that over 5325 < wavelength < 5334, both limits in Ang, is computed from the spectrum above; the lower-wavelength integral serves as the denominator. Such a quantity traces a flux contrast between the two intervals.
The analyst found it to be 1.2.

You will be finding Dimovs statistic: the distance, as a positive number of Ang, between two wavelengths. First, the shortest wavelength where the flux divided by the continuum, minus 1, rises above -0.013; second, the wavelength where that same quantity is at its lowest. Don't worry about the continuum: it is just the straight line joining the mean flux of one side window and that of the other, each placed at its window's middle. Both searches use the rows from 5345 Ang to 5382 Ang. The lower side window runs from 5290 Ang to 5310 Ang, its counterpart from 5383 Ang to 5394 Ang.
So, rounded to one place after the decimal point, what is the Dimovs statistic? 3.7 Ang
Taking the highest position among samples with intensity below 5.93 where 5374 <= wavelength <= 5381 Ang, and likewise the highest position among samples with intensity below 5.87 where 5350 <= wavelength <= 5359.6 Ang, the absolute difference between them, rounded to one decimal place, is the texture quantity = 27.2 Ang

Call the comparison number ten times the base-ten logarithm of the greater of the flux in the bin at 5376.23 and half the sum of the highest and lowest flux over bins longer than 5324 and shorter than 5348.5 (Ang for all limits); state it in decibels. 7.48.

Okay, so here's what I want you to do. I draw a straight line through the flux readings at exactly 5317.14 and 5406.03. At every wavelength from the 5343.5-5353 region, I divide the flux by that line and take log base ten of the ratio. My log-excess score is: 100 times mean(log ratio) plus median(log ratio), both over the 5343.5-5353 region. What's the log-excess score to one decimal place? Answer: -0.4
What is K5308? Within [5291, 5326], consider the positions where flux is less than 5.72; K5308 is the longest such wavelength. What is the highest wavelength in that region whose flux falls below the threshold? 5325.72 Ang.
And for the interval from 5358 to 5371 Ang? 5362.63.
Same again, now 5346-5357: 5351.53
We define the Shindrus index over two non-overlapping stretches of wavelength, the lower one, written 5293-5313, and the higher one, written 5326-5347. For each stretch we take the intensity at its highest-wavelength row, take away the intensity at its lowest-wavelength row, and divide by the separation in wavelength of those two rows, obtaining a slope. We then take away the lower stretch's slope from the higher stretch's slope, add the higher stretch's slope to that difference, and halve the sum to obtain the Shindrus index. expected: 0.029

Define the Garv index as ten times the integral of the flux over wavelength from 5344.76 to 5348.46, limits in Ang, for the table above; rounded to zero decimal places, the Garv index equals 220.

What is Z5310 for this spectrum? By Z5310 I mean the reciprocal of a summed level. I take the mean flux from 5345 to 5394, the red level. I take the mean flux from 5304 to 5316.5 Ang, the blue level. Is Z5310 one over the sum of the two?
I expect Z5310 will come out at 0.0827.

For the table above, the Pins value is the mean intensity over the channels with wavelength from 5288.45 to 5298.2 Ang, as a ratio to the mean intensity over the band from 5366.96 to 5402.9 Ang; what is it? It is 1.04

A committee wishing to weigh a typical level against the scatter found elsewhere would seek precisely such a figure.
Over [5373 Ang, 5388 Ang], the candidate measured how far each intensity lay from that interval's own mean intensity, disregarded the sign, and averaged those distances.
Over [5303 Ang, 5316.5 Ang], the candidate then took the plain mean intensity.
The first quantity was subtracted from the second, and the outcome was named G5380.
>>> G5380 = 5.86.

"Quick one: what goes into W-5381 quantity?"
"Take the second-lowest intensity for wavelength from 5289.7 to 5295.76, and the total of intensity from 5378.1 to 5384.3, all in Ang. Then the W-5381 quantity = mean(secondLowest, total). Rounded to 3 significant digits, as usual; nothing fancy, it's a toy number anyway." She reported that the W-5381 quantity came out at 17.2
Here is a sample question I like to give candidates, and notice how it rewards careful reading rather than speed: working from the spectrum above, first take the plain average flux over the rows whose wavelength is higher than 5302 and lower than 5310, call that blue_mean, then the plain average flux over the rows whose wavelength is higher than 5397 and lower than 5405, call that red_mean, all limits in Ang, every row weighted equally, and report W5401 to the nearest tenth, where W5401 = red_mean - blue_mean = -0.4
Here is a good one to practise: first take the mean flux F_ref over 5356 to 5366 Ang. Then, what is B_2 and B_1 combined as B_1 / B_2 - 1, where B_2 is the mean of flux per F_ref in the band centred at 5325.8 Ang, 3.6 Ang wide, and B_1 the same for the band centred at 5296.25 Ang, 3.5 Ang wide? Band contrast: 0.18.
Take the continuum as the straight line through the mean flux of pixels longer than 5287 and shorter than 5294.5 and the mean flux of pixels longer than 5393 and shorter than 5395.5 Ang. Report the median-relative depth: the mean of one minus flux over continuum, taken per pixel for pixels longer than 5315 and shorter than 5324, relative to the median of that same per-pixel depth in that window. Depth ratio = 1.49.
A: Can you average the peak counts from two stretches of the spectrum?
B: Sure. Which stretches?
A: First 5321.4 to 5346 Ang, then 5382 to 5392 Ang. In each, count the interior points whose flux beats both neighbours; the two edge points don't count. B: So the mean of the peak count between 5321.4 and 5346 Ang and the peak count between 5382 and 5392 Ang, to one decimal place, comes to 3.0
